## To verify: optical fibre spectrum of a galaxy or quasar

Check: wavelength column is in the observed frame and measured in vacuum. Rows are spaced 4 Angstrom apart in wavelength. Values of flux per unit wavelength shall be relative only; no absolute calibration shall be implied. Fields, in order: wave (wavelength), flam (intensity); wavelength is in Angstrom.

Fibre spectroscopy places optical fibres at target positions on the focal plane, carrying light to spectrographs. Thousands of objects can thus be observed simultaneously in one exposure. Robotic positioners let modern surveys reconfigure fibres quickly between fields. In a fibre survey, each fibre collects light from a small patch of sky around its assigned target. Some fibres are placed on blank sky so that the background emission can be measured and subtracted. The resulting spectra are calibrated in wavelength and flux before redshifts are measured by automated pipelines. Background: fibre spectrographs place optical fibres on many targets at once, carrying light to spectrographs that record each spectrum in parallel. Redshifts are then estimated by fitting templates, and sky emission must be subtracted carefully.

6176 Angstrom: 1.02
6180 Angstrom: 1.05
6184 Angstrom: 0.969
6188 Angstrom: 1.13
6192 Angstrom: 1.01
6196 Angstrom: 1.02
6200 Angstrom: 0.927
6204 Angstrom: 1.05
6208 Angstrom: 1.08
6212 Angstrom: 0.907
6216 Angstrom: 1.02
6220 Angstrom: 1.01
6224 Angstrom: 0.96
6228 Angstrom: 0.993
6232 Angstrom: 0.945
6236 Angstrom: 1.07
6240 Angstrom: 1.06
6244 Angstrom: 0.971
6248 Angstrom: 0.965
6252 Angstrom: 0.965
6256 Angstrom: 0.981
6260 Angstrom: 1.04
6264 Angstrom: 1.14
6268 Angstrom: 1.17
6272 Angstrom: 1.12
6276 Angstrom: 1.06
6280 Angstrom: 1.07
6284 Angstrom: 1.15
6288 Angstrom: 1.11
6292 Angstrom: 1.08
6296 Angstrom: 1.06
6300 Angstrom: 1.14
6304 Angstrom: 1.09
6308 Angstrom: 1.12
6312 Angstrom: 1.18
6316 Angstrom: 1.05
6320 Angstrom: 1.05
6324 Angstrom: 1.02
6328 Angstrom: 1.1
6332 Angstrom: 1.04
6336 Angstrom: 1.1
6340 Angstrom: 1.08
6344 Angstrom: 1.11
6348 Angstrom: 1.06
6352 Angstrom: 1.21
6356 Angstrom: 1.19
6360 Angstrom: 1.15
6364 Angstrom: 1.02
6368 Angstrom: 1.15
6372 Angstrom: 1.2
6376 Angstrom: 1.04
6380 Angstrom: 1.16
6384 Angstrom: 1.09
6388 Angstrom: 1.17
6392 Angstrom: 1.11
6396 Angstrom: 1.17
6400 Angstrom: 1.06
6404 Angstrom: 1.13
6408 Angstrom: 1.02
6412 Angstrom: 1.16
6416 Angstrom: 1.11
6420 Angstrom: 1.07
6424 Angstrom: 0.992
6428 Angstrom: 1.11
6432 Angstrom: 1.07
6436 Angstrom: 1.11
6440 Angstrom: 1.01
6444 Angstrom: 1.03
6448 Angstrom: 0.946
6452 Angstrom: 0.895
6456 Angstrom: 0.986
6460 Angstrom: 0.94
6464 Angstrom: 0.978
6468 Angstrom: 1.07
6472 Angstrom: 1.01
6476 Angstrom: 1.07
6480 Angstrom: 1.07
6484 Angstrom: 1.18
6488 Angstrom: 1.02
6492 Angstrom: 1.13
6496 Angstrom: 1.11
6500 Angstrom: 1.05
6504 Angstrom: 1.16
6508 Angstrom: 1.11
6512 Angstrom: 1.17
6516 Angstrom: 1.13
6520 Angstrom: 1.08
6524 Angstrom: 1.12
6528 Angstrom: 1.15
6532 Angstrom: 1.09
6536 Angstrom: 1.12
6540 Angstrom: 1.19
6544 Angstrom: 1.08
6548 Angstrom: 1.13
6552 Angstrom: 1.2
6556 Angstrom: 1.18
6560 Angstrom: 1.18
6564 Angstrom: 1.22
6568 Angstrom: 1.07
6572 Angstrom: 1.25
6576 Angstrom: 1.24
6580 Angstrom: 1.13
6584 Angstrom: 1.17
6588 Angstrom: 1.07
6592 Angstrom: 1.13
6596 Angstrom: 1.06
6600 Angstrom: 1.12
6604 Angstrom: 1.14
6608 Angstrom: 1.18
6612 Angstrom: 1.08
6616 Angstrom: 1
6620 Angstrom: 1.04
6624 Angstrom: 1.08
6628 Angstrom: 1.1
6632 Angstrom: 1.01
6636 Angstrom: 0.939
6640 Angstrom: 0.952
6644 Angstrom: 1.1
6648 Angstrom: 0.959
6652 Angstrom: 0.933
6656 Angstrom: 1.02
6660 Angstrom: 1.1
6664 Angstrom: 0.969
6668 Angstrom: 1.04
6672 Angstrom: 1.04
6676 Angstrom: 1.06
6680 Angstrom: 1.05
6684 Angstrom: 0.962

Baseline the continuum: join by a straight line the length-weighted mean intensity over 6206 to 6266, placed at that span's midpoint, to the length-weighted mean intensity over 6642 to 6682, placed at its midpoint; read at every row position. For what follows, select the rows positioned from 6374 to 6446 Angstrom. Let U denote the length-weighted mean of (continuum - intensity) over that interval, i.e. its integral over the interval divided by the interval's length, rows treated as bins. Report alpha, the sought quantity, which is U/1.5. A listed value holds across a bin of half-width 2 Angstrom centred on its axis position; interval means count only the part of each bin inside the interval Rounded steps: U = -0.07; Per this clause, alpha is -0.050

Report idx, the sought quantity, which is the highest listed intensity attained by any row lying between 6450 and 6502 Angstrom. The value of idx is 1.18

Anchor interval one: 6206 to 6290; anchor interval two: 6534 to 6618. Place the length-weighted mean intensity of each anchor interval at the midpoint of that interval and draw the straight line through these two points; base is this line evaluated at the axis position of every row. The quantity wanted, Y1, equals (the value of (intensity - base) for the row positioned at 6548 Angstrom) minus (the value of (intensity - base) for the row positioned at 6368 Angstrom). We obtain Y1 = -0.08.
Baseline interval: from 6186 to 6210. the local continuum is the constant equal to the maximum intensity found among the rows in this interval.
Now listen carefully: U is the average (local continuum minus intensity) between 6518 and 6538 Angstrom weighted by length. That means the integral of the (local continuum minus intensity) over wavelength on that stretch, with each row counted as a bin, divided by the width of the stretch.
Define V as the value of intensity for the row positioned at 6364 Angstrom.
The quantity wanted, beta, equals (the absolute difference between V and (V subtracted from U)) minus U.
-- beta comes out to 2.0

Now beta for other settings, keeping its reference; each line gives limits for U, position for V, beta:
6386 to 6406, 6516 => 2.3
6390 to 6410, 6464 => 1.9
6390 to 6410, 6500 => 2.0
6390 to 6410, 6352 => 2.4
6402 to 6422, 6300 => 2.2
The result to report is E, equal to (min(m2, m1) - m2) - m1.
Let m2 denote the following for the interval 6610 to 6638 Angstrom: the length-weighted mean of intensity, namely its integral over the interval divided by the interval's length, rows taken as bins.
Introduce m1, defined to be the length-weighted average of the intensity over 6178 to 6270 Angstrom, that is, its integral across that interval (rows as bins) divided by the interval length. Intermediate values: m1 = 1.02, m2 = 1.04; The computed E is -1.04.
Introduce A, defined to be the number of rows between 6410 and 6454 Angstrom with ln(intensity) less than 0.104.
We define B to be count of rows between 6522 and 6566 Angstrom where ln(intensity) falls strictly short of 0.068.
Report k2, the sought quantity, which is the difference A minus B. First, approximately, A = 7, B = 0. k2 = 7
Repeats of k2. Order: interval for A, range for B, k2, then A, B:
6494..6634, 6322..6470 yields -5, 13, 18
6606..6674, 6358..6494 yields -3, 16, 19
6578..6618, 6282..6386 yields -4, 4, 8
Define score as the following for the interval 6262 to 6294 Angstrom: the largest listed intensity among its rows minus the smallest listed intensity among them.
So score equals 0.11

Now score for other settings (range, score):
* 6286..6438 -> 0.22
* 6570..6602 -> 0.19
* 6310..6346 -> 0.16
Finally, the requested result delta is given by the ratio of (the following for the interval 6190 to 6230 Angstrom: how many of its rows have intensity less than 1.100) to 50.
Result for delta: 0.20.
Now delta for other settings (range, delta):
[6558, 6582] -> 0.02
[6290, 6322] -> 0.10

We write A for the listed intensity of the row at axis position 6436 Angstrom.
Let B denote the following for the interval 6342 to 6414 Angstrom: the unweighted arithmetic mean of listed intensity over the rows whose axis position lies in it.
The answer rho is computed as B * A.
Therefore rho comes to 1.25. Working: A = 1.11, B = 1.12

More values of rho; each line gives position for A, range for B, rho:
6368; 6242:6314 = 1.24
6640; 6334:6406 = 1.07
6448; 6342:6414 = 1.06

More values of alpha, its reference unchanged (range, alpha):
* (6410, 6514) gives -0.028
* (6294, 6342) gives -0.050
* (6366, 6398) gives -0.082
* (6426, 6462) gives 0.004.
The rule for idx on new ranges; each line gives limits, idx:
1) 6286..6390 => 1.21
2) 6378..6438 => 1.17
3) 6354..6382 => 1.2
